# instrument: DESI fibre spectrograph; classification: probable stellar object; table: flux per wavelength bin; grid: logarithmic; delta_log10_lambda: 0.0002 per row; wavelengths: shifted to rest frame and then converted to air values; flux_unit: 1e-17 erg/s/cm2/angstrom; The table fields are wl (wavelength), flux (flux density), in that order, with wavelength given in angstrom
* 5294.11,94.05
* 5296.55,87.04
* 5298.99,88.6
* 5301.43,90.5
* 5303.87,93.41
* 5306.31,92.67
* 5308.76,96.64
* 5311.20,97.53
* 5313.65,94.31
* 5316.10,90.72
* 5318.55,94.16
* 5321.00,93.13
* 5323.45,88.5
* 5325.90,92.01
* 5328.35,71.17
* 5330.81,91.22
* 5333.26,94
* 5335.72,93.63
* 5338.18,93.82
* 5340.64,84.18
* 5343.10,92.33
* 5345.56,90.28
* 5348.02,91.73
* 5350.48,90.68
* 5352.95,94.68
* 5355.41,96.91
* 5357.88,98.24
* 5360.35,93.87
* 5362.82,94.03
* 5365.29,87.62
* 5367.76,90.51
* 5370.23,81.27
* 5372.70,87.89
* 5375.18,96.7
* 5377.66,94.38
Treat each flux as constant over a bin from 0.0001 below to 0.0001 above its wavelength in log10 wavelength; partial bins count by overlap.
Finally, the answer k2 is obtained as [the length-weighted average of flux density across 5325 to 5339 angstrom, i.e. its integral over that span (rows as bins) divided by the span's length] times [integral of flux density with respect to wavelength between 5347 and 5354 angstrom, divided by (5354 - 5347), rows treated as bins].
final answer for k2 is 8224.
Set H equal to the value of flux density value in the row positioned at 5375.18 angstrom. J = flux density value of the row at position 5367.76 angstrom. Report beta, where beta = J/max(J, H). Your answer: 0.94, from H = 96.7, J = 90.51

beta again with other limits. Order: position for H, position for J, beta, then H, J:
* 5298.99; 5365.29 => 0.99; 88.6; 87.62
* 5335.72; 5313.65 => 1.00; 93.63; 94.31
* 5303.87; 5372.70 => 0.94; 93.41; 87.89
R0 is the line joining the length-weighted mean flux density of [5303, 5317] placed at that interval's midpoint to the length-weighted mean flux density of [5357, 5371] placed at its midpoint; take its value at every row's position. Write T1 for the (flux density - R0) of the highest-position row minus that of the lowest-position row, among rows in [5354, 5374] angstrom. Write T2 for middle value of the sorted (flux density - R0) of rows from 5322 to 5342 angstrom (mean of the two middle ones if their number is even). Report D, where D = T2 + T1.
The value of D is -10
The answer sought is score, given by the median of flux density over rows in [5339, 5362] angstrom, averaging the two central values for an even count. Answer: 92.3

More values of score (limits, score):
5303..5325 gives 93.4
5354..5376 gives 93.9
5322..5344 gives 92.0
